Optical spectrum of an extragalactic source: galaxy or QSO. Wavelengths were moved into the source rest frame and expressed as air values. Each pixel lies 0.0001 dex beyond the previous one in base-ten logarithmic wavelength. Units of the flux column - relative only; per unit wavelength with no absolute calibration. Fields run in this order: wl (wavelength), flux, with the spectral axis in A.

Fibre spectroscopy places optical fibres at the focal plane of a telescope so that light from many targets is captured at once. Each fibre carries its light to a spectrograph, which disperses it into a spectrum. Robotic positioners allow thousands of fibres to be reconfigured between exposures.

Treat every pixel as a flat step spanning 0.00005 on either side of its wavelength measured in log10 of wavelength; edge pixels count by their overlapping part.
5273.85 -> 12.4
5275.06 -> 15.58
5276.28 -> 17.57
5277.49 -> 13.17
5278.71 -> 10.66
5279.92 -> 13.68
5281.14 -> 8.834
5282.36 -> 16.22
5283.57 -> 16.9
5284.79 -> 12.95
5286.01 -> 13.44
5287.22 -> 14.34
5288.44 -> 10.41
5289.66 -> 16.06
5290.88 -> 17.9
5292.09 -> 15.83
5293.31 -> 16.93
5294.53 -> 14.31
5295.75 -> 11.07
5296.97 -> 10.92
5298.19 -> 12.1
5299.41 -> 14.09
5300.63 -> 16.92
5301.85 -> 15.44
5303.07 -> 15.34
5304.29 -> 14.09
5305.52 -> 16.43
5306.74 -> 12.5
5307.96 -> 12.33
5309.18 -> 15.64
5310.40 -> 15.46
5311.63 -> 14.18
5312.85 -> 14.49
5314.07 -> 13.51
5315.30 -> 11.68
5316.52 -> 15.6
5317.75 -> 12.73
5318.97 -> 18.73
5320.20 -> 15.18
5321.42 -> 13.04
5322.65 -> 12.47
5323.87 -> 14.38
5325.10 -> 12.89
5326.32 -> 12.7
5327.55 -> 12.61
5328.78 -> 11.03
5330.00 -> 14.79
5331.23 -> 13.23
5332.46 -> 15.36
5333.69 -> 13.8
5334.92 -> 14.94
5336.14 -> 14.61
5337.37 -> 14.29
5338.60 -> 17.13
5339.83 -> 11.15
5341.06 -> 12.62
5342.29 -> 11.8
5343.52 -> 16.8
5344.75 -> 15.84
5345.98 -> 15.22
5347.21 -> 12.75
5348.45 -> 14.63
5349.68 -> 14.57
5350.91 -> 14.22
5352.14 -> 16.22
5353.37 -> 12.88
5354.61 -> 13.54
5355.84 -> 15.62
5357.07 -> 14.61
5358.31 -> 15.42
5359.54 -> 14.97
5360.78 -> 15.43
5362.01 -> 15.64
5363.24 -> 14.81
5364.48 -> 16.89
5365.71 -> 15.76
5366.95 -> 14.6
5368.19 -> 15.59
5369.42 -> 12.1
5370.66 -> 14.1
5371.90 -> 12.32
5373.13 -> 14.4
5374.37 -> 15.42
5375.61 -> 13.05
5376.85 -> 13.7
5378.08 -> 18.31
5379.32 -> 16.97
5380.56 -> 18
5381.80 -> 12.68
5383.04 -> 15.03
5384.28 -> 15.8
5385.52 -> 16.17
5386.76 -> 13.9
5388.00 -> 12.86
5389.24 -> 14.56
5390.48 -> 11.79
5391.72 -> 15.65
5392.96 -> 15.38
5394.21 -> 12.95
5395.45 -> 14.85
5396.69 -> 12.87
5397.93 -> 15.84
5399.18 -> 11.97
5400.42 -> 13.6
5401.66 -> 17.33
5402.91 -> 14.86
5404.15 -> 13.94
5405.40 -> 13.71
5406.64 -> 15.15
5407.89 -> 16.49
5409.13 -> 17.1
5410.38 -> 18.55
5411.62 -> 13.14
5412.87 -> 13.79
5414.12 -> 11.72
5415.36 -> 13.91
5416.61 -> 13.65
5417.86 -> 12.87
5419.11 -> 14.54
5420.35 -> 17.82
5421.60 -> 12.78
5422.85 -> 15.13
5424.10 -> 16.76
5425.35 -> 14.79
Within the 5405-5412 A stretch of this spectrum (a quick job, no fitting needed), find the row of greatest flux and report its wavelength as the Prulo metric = 5410.38 A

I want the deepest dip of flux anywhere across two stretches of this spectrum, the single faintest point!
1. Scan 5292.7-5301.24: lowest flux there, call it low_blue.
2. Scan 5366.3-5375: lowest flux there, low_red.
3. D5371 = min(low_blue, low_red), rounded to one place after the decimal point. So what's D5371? 10.9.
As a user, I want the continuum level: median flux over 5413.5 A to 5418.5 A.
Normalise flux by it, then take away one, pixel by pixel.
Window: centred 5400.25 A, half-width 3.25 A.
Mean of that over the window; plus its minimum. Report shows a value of 0.01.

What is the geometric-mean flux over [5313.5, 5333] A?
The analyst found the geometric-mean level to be 13.6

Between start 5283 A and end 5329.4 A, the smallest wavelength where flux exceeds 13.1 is 5283.57 A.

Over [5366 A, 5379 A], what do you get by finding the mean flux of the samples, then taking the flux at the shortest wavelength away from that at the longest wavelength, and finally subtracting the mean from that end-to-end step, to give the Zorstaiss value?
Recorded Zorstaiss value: -11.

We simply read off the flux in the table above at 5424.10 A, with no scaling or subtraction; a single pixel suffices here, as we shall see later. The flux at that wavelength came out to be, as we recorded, 16.76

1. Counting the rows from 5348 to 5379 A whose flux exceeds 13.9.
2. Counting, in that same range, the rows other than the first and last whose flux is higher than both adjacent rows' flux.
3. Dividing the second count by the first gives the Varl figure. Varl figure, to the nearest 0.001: 0.421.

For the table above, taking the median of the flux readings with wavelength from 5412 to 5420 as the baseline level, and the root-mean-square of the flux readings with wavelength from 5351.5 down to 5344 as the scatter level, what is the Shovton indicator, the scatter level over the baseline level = 1.062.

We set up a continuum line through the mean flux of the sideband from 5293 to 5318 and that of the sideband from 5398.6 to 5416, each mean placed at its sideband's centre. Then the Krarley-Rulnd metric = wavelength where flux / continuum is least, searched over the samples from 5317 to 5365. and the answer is 5328.78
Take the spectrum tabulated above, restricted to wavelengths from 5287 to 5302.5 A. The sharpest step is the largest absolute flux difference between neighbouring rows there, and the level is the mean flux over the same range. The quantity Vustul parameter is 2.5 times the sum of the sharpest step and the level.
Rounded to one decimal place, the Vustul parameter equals 50.0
